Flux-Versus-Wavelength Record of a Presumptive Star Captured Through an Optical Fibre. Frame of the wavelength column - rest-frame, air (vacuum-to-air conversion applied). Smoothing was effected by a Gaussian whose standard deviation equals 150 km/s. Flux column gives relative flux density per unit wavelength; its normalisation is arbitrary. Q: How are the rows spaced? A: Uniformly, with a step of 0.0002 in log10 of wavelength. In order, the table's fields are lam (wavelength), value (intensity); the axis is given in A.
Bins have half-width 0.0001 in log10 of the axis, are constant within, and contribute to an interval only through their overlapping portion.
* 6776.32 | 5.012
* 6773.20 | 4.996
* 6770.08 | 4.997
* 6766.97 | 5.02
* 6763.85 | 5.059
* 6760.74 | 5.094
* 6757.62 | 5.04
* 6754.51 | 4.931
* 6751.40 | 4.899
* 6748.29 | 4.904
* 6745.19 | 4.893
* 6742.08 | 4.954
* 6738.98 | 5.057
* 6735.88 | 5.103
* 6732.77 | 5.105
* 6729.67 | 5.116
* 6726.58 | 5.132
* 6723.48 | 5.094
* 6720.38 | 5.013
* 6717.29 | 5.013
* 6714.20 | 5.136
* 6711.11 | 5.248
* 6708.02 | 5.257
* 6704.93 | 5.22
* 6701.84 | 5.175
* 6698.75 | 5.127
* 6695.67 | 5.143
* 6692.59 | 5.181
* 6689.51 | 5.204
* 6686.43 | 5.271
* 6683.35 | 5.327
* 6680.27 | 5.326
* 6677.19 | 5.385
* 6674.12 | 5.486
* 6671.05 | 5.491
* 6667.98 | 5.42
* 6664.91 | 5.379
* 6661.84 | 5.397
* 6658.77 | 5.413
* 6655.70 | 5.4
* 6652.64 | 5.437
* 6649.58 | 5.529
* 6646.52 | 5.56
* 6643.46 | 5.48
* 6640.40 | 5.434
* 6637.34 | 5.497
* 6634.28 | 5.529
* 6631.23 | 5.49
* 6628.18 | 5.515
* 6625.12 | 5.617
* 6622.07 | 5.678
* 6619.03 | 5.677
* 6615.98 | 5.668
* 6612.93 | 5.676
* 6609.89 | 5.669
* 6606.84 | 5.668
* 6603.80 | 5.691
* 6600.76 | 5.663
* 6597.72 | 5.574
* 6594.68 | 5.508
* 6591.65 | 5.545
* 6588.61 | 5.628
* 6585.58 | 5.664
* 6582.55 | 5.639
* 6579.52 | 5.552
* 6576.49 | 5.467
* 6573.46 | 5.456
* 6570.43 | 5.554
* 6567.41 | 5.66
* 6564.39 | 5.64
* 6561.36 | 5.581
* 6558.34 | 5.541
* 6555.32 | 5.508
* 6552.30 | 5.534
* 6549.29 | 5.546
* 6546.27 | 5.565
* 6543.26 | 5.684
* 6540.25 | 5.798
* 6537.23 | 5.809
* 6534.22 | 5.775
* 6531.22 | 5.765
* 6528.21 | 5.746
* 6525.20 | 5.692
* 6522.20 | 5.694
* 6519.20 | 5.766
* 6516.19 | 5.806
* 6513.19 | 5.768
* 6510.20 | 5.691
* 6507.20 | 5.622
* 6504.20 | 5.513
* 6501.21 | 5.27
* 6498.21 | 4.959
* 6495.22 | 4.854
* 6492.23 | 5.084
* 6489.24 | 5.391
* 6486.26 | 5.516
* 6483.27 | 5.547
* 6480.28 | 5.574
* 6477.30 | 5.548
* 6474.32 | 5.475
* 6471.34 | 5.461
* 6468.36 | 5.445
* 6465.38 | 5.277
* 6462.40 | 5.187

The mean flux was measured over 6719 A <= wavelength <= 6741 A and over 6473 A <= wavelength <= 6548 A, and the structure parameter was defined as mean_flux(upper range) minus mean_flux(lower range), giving -0.47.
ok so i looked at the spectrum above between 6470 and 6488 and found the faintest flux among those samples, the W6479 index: 5.461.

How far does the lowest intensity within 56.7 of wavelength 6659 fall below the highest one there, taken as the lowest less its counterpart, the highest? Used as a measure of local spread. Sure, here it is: -0.56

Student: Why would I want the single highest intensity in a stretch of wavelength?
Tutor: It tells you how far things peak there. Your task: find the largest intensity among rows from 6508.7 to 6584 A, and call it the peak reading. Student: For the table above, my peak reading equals 5.809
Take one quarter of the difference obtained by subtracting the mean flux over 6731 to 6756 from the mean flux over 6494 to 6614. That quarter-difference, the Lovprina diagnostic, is 0.15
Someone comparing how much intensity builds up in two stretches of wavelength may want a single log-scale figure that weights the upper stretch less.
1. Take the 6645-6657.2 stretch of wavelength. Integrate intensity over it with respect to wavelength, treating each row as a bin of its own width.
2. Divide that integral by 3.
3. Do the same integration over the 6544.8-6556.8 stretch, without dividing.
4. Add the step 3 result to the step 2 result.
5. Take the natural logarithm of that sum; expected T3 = 4.49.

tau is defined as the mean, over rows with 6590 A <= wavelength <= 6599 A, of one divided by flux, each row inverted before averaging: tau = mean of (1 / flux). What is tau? 0.180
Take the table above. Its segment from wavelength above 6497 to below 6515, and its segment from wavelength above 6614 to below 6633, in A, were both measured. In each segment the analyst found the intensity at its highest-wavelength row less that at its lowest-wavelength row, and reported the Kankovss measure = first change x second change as -0.14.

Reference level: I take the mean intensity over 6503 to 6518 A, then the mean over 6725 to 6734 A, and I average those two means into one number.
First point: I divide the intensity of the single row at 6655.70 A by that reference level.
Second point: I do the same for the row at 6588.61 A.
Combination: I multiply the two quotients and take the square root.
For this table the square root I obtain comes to 1.02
